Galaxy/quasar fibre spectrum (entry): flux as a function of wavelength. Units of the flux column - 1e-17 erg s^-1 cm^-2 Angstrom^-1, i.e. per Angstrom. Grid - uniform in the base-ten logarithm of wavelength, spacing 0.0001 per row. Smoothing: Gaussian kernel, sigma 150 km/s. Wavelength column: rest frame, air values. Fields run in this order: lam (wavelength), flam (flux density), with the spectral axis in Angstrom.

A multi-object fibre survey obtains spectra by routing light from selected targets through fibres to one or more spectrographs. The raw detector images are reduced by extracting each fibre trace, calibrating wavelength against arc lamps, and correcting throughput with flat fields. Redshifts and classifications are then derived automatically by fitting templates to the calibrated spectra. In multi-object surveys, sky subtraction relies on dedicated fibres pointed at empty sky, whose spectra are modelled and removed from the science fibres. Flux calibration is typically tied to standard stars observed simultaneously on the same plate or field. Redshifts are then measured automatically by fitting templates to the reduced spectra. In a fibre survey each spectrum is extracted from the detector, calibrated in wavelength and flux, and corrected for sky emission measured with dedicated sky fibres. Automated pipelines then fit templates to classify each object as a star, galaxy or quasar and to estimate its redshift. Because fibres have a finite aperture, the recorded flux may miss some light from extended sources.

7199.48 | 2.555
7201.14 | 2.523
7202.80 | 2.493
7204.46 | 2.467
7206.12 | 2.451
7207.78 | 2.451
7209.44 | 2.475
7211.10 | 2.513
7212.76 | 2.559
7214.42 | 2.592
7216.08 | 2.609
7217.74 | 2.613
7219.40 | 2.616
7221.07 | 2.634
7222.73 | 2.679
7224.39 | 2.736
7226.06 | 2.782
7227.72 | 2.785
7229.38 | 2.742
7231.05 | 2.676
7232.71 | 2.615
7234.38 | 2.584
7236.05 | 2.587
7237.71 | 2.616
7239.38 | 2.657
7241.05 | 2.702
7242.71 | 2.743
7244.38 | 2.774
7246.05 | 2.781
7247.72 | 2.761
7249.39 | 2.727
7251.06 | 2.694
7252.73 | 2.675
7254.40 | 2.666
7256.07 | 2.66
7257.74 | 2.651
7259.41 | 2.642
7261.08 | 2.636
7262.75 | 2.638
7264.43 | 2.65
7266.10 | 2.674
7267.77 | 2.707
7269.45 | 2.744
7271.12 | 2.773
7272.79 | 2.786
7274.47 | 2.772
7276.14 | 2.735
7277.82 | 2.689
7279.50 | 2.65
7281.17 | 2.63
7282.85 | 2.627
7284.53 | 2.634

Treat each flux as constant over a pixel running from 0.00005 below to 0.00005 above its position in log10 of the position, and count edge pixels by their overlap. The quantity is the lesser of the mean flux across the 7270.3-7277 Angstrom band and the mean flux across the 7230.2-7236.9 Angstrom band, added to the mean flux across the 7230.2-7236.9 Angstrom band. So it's 5.23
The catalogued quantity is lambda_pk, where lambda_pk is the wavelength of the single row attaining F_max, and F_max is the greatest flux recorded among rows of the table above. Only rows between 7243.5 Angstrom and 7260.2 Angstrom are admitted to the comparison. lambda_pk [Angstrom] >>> 7246.05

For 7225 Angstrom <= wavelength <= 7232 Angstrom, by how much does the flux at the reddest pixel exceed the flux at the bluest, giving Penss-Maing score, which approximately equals -0.11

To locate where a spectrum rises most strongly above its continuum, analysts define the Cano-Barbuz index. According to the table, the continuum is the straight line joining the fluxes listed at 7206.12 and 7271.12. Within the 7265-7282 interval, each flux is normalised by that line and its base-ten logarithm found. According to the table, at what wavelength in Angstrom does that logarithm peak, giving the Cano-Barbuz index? 7272.79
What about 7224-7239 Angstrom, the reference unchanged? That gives 7226.06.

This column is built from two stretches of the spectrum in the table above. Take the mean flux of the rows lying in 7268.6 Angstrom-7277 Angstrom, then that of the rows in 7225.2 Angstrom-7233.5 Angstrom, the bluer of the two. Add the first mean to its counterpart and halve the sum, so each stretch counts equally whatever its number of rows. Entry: 2.741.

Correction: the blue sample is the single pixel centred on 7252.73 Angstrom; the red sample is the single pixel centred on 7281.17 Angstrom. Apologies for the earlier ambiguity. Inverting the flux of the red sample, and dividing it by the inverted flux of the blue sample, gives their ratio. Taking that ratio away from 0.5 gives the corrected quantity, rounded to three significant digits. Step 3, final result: -0.517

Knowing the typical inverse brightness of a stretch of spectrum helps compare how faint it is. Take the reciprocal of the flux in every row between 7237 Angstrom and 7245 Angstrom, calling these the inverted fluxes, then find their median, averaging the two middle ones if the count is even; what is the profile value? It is 0.370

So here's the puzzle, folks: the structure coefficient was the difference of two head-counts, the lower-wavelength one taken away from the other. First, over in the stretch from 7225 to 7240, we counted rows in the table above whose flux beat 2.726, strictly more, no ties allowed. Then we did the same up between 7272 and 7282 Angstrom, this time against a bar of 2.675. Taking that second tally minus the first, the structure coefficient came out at 1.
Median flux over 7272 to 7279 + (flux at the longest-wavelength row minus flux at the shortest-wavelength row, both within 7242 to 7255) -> 2.68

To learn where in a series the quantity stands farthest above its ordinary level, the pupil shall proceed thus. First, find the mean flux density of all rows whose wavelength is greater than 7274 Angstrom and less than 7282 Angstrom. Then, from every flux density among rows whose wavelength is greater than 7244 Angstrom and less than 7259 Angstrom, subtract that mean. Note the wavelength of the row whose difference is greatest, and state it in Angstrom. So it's 7246.05 Angstrom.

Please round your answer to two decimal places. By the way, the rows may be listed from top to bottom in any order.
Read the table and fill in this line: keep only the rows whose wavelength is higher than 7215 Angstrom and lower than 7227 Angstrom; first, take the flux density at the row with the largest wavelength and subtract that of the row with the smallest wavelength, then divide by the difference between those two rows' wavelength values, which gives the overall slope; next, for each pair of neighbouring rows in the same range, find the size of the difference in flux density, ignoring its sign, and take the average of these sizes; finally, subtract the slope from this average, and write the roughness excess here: 0.01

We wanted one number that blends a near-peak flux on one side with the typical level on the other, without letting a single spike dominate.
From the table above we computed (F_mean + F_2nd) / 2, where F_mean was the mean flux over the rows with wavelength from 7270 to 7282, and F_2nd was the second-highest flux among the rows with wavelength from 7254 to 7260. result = 2.69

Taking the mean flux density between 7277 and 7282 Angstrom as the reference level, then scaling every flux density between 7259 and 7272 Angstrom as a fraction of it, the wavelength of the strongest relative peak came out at 7271.12 Angstrom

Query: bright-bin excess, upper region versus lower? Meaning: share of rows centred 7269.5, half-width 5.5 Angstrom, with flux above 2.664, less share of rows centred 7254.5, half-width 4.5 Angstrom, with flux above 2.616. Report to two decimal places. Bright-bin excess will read -0.14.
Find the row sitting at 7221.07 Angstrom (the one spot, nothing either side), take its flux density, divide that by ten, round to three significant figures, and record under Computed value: 0.263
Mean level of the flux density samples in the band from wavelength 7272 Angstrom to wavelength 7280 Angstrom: 2.73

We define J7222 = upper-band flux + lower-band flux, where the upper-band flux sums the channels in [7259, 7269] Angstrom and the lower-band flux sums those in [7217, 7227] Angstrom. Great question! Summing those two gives 32.0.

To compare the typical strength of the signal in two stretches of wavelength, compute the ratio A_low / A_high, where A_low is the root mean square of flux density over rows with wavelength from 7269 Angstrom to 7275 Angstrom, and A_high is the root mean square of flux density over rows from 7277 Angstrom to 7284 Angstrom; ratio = 1.05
